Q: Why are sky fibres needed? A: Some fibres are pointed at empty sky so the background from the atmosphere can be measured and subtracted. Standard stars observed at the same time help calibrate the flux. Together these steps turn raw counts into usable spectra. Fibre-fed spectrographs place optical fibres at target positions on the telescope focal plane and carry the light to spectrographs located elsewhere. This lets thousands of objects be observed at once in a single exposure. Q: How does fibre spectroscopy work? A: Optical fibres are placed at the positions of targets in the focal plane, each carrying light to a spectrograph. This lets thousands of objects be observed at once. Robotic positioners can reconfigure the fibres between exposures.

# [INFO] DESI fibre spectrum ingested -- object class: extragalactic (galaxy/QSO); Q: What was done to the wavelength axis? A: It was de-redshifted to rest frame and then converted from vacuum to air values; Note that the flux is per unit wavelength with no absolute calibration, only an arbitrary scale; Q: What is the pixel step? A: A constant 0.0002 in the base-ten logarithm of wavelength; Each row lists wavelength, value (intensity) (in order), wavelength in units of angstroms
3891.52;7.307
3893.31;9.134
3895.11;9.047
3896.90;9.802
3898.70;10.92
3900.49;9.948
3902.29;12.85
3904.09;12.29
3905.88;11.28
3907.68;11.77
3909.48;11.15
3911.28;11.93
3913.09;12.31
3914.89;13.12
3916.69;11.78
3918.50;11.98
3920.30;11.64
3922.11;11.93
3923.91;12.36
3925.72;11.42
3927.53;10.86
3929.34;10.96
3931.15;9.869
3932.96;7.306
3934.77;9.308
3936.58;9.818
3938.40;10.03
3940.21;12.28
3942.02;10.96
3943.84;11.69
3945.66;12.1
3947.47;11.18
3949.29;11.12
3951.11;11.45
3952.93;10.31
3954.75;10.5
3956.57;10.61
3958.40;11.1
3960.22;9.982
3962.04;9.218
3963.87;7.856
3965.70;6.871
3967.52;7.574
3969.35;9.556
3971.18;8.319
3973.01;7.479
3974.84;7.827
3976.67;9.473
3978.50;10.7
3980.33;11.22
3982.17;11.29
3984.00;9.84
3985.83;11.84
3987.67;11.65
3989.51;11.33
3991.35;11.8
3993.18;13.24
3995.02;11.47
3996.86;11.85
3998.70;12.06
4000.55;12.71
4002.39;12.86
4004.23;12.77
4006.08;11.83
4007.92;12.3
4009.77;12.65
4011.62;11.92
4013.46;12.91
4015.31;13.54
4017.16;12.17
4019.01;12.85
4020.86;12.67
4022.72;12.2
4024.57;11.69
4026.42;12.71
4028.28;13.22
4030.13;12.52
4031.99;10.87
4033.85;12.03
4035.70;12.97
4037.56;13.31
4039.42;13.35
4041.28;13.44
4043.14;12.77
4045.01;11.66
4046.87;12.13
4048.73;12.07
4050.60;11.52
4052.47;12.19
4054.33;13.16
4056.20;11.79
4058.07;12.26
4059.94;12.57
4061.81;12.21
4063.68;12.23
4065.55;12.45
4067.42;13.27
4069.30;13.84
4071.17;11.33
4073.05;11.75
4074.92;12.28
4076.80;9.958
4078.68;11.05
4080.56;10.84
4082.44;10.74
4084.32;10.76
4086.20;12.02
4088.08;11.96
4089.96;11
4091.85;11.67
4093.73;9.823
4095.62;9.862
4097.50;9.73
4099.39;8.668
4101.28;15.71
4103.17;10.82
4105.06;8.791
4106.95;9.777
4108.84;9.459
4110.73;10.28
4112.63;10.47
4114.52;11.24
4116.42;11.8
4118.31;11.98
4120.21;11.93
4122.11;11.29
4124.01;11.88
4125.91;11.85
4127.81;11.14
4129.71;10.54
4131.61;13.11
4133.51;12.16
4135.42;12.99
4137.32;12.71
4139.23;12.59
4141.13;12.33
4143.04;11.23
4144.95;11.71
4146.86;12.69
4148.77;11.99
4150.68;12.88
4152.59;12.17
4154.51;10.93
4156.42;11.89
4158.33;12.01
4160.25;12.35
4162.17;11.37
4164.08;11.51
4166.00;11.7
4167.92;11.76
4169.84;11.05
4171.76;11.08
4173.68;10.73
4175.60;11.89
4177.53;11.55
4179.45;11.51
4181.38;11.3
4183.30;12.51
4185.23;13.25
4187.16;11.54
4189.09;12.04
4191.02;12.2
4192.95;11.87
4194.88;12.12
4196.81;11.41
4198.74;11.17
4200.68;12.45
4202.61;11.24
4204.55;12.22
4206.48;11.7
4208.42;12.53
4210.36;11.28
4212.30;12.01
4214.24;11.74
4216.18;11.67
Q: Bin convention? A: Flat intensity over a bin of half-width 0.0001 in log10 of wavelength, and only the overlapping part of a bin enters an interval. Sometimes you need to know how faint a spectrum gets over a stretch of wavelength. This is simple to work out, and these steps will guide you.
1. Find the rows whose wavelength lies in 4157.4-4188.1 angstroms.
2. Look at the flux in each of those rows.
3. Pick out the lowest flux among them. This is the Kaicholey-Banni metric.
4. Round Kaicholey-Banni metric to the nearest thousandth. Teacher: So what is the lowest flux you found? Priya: 10.730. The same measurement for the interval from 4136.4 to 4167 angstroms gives 10.930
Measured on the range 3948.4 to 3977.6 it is 6.871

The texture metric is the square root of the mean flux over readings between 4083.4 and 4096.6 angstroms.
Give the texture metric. 3.32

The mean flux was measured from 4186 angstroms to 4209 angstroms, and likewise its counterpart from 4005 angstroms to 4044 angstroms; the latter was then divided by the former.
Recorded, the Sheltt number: 1.06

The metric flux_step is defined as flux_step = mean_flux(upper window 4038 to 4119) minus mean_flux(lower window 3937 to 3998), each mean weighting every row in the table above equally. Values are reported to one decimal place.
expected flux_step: 1.1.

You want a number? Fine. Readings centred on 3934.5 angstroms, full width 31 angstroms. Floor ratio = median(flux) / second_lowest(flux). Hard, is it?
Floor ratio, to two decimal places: 1.19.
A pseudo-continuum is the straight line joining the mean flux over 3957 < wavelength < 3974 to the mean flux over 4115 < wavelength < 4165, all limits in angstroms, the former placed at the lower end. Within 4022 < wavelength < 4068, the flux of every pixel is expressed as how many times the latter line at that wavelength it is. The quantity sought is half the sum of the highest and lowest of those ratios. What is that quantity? 1.22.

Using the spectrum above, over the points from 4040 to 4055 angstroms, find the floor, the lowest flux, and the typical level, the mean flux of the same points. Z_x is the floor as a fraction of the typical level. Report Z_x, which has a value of 0.931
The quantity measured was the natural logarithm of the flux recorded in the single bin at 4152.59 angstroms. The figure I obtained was 2.50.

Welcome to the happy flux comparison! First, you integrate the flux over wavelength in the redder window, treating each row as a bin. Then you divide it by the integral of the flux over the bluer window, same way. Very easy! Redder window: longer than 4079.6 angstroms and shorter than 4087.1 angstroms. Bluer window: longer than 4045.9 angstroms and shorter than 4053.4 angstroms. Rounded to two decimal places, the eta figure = 0.93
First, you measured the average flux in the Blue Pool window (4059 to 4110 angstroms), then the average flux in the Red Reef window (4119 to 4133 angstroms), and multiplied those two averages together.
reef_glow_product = 132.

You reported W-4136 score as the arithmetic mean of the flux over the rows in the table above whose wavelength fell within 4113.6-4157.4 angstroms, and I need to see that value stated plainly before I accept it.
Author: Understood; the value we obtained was 12.0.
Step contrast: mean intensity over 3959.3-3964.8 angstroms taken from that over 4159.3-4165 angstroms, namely 2.7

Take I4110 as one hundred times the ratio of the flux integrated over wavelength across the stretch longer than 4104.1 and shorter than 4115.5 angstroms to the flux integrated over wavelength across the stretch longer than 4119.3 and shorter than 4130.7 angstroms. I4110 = 87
